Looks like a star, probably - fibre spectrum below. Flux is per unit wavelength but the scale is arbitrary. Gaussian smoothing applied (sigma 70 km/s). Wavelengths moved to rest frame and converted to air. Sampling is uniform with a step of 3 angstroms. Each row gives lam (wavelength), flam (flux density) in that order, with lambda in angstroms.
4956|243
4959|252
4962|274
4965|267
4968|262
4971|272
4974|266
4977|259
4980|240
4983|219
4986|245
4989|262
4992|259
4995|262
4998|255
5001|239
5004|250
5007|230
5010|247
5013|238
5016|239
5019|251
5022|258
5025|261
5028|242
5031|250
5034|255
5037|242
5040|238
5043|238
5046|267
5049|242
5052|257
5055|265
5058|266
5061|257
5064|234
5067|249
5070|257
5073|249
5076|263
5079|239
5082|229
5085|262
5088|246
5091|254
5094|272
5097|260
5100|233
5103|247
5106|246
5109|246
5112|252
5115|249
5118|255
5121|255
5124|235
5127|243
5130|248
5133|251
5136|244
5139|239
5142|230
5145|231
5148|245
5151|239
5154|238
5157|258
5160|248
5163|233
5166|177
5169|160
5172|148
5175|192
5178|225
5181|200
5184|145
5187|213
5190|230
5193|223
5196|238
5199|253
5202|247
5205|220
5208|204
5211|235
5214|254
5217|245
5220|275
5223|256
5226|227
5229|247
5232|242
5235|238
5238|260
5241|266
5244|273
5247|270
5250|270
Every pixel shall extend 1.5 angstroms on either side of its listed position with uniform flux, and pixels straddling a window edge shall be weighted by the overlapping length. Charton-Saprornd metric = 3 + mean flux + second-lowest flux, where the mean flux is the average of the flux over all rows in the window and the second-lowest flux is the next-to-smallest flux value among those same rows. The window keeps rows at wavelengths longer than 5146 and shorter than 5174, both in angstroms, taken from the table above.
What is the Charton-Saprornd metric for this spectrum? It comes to 379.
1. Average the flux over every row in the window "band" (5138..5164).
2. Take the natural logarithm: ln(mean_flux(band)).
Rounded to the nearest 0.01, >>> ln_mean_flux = 5.48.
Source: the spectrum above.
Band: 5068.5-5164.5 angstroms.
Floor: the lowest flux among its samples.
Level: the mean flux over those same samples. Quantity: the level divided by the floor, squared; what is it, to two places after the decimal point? 1.16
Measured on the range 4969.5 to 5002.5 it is 1.33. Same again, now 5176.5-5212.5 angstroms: 2.29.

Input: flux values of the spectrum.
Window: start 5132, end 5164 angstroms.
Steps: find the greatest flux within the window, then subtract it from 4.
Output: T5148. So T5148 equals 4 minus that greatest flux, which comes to -254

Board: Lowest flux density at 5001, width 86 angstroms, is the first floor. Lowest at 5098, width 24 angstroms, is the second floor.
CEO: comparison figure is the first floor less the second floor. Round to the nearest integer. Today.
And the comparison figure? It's -14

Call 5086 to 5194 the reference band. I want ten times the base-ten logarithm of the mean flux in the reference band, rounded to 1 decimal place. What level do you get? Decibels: 23.6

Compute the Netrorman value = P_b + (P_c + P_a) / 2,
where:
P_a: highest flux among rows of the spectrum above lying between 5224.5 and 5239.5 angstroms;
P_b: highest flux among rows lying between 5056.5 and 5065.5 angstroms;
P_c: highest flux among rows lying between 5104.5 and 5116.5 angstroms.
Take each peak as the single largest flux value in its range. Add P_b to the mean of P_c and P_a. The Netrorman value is 522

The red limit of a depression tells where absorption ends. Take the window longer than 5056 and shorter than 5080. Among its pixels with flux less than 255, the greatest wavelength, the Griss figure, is 5079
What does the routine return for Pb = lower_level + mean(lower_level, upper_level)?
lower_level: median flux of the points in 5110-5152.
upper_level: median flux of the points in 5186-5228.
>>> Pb 485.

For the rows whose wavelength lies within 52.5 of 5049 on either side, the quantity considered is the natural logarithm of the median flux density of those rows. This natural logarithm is 5.52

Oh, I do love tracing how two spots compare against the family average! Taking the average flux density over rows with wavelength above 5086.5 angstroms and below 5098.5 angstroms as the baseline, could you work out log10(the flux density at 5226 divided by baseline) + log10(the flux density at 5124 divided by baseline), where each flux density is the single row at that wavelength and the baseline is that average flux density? -0.10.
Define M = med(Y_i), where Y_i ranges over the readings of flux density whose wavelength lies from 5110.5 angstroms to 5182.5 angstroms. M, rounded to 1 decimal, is 239.0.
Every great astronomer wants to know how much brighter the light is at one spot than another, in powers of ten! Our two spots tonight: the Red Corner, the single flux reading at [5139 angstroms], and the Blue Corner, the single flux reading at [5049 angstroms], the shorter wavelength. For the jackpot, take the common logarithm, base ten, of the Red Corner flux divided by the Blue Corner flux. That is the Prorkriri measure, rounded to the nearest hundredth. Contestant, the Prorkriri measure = -0.01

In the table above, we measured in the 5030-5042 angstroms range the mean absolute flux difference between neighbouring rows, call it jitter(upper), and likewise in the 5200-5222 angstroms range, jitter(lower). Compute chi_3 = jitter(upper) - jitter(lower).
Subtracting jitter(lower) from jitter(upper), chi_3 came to -15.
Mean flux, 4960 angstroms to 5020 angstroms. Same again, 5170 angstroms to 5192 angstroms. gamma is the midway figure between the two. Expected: 223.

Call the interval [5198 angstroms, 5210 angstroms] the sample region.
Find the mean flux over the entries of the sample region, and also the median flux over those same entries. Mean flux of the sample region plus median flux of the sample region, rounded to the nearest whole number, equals 464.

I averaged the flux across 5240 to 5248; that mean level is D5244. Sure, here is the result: 270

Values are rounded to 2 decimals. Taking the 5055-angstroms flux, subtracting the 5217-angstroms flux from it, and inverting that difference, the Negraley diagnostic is 0.05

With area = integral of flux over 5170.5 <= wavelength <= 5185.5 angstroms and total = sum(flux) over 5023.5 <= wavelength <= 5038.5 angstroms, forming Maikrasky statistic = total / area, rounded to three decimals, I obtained 0.458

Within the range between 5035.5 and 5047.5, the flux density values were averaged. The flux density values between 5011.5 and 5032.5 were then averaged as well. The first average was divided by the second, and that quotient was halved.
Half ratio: 0.496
